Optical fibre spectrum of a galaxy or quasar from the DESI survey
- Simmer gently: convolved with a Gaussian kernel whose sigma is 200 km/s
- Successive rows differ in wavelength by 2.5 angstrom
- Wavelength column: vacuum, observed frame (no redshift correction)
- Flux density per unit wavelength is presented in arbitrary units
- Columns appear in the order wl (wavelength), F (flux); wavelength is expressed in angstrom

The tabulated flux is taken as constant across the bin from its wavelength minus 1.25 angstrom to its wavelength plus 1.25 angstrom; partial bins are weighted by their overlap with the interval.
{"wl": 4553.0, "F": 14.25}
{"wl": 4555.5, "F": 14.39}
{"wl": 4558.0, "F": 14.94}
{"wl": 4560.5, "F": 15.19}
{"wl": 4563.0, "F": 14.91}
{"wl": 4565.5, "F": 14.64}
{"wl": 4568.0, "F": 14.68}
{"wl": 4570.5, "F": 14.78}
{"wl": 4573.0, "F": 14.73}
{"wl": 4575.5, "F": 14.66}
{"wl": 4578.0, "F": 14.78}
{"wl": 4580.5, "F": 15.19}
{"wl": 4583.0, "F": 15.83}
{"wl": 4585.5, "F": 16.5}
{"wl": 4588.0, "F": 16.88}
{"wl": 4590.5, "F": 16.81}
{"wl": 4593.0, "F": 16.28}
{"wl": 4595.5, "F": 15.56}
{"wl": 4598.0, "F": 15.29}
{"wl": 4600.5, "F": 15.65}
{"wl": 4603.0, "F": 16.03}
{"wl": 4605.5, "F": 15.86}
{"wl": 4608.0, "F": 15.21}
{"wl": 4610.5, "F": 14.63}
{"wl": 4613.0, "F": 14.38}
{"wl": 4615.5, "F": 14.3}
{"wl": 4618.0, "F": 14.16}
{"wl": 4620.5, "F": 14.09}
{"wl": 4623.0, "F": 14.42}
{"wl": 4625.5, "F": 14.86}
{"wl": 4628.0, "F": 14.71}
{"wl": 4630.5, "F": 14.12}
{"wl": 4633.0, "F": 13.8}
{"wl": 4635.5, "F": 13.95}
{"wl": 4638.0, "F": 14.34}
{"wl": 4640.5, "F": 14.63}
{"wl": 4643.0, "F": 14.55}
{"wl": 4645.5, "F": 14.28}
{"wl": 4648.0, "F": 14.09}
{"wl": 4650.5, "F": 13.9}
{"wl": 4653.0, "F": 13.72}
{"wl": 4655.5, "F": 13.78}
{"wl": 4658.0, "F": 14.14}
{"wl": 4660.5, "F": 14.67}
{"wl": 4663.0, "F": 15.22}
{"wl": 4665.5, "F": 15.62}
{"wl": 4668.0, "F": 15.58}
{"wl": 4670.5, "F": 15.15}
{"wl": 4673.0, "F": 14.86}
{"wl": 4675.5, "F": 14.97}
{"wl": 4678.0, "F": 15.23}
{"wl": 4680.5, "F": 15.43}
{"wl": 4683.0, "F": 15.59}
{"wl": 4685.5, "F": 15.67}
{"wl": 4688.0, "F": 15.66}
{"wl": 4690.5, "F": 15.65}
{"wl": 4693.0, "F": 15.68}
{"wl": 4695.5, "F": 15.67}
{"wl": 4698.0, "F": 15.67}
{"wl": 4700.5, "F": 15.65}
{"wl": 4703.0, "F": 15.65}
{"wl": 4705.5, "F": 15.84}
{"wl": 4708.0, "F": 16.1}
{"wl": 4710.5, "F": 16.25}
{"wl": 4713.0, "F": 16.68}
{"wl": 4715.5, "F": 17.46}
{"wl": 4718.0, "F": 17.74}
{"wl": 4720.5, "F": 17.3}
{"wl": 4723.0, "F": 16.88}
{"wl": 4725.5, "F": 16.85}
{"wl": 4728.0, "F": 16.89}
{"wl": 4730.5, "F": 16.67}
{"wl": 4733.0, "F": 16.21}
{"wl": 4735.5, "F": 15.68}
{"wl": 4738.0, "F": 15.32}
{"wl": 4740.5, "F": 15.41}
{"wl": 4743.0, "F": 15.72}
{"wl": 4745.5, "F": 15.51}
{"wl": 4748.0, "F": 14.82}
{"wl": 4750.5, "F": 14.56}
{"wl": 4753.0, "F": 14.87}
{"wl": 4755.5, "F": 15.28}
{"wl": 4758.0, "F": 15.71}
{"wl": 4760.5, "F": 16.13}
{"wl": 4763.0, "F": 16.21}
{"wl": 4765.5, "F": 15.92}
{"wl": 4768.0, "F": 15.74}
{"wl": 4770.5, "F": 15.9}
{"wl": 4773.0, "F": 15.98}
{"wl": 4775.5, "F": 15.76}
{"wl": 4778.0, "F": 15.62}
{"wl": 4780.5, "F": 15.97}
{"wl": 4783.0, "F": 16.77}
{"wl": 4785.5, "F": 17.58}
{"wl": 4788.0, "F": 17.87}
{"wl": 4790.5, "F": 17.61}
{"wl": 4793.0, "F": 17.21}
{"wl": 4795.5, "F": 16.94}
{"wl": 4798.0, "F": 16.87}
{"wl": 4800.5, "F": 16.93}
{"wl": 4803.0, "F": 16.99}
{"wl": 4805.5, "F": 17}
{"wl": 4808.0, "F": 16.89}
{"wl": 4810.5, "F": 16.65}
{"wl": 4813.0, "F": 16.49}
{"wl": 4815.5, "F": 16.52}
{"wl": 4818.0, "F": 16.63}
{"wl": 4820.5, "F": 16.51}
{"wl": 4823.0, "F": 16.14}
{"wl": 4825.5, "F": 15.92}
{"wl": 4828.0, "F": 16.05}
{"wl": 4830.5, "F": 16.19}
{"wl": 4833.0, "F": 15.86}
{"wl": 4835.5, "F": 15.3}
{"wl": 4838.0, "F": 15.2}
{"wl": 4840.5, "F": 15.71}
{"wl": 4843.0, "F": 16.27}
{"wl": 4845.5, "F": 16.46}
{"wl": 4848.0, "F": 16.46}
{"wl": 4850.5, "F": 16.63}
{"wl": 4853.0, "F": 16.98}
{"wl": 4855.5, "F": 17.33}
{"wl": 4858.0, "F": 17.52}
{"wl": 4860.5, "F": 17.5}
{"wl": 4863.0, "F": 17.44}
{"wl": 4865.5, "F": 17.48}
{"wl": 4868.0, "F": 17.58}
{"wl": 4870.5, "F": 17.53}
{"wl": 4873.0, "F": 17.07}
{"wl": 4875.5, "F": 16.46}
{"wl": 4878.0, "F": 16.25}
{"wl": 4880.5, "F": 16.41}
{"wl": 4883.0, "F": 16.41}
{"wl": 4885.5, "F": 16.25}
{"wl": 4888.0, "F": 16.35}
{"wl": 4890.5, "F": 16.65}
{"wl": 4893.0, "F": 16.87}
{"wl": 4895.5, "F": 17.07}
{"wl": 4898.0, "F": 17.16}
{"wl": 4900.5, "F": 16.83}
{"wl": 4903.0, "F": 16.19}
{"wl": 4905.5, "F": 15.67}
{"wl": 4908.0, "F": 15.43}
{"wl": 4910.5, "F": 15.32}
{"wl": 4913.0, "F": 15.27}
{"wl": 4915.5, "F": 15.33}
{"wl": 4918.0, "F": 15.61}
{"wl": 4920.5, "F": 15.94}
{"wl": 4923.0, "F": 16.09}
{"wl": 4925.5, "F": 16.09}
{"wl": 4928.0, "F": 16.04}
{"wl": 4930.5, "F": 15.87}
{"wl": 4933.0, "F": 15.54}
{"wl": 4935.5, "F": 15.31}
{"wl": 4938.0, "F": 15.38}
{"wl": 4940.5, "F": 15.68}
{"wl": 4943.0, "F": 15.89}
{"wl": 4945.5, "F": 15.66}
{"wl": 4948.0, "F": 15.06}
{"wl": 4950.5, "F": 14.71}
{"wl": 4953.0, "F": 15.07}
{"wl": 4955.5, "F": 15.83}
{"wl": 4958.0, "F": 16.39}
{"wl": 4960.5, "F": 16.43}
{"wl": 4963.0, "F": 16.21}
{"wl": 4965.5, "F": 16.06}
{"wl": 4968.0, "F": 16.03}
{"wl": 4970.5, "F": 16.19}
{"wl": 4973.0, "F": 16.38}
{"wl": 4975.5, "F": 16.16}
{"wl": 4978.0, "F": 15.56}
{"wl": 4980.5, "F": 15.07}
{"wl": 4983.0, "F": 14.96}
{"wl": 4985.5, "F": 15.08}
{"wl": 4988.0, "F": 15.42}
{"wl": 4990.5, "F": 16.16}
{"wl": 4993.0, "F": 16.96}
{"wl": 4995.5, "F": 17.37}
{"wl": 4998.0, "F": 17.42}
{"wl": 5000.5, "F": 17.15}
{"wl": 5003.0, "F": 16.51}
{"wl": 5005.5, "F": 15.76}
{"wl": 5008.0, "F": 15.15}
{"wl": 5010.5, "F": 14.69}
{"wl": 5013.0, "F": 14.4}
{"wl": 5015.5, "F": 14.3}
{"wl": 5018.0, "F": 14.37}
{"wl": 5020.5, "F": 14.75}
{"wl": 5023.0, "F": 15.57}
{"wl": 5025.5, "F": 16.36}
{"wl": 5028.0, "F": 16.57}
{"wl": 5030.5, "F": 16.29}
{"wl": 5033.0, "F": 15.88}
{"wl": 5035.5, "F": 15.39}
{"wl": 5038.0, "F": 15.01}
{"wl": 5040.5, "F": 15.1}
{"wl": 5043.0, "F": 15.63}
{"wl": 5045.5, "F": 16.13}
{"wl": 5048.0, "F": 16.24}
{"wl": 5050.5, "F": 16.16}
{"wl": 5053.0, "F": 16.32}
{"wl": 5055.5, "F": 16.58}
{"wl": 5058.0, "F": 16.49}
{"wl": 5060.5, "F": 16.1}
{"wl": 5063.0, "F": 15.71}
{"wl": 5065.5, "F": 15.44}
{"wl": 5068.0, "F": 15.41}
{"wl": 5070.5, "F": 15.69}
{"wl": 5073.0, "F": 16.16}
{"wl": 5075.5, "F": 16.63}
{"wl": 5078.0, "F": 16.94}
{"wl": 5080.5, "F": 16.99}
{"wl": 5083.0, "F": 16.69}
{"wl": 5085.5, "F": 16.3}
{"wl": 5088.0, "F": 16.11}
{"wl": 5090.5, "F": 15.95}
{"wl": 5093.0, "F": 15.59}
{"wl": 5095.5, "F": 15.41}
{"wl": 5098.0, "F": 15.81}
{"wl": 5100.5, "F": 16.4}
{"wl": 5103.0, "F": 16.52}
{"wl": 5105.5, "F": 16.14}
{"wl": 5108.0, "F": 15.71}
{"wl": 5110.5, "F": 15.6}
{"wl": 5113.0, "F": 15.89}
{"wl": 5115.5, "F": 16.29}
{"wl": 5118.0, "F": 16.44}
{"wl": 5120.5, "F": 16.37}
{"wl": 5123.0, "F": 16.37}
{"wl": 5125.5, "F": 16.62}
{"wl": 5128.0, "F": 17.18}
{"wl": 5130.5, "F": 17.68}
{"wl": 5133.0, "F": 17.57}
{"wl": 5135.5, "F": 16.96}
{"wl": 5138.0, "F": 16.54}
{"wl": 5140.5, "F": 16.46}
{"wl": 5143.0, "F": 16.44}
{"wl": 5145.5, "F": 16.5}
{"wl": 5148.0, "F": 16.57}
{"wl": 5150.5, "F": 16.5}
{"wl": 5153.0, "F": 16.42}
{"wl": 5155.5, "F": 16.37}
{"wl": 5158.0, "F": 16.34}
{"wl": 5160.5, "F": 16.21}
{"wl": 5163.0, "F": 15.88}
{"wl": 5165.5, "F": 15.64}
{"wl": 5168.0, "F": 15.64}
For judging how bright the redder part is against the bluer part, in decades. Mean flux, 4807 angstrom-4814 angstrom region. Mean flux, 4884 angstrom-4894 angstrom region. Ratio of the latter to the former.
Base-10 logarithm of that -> -0.004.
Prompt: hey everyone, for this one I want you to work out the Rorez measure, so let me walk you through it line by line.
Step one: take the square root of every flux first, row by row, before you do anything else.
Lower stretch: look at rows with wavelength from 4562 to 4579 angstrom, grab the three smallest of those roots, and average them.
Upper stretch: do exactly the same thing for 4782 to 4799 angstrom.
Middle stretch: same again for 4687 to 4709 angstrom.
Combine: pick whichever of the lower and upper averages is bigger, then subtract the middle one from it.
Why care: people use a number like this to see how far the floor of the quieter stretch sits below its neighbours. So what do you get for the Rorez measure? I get 0.15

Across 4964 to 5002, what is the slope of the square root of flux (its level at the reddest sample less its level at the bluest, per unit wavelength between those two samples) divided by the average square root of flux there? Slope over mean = 0.0010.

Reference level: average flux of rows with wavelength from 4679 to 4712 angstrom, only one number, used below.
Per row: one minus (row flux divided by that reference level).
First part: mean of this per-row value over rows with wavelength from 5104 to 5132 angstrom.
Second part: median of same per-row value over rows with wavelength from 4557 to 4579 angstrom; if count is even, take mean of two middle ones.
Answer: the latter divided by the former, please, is -1.4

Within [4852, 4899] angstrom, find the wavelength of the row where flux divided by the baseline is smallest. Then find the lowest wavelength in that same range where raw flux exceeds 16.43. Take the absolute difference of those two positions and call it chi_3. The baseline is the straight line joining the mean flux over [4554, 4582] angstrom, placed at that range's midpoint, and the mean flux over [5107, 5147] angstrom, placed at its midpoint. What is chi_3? 32.5 angstrom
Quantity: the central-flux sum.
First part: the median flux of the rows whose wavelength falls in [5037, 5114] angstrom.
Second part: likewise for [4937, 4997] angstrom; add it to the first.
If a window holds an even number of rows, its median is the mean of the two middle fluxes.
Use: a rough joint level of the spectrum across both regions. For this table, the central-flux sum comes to 32.0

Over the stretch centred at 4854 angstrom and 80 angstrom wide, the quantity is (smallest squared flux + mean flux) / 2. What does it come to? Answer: 124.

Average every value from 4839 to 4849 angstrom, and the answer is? 16.2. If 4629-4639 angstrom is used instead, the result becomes 14.1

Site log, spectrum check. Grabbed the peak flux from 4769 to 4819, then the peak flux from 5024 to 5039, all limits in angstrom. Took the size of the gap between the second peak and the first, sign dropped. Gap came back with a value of 1.3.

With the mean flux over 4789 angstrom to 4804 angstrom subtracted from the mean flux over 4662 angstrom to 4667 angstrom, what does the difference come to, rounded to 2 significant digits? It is -1.7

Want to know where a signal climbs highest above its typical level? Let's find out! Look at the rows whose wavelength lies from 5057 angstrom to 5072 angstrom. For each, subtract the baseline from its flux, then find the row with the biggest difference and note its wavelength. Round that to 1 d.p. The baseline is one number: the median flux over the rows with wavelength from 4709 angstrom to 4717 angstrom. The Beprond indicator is 5058.0 angstrom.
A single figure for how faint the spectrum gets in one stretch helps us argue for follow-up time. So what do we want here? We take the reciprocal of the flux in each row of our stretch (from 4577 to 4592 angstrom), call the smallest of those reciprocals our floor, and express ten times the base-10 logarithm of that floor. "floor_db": -12.3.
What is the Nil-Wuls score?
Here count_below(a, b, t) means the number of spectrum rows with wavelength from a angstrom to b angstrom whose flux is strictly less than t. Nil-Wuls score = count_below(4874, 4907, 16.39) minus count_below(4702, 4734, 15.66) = 4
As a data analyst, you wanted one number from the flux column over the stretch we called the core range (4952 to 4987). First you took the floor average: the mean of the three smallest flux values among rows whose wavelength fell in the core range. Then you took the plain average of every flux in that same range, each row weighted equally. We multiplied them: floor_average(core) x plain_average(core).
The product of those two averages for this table 238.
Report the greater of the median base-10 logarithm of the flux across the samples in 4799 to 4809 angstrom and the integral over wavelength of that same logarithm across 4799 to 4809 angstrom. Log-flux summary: 12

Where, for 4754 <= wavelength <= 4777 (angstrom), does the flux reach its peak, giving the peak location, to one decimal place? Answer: 4763.0 angstrom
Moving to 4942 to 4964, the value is 4960.5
